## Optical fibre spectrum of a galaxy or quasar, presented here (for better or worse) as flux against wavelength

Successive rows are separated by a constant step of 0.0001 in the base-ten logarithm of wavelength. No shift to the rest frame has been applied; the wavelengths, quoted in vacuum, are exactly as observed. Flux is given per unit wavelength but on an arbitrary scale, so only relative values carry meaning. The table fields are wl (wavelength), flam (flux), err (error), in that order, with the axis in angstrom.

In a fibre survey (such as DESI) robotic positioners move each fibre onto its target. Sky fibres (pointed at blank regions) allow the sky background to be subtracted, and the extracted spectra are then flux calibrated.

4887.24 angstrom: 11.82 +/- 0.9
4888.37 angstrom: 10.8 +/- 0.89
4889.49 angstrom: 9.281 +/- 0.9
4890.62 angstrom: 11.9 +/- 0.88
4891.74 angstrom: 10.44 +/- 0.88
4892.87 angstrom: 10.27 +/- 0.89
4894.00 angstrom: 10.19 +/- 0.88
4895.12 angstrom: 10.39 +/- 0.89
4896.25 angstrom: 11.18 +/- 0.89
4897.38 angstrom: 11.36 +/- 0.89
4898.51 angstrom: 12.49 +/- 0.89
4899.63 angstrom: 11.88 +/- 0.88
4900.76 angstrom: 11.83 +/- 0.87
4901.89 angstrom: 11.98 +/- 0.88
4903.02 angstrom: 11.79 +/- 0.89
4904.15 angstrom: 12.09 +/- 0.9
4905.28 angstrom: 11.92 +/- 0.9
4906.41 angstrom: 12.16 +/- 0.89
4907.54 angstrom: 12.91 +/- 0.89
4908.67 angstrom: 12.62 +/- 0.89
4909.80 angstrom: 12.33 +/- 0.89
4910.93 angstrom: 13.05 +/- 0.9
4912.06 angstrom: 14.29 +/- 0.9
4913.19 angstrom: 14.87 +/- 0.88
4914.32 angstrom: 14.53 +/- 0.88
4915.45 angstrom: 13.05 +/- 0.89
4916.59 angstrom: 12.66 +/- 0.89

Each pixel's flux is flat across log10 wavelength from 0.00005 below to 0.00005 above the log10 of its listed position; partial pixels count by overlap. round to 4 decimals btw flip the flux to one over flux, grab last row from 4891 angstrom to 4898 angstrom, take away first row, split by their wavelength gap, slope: -0.0014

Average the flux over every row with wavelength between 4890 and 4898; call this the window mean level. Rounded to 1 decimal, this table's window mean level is 10.8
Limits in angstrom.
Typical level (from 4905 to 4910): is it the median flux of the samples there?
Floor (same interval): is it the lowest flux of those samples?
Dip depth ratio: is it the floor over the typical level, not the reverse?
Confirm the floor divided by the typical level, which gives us 0.967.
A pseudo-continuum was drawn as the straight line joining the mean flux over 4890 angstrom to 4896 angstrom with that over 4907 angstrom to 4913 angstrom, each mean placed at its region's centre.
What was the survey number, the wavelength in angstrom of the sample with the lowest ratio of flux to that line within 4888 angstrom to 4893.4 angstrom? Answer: 4889.49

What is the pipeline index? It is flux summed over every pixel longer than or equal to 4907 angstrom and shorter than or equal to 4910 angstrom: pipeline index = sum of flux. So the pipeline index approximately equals 37.9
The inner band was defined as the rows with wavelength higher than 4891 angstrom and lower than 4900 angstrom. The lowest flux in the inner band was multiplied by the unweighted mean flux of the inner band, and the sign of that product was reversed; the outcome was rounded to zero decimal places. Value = -112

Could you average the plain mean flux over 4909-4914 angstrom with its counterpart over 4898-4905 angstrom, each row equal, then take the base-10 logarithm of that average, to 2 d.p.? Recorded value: 1.11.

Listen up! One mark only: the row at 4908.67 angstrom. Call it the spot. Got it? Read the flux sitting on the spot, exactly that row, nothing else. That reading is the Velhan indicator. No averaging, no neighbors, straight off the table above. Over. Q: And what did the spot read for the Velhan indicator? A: 12.62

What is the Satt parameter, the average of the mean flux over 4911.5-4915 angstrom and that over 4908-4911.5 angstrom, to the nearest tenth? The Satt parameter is 13.6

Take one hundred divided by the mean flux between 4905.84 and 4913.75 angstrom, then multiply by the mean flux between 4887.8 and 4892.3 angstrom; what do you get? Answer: 80.5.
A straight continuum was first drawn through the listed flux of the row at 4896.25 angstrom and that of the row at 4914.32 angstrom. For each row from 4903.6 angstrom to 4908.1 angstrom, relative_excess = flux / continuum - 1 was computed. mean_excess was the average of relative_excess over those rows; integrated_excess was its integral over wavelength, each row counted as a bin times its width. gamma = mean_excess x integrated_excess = 0.013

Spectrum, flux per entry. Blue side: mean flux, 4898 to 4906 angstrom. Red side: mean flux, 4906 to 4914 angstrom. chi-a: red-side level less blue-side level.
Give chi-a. 1.2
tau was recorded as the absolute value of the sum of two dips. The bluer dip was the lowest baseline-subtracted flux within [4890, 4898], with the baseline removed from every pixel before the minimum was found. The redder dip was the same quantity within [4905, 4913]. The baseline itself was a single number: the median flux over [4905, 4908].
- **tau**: 2.2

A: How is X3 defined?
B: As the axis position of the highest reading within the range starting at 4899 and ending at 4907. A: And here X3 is 4906.41 angstrom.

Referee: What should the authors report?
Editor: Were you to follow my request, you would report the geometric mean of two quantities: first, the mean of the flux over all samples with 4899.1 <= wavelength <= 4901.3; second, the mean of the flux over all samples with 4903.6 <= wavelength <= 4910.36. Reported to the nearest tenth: 12.1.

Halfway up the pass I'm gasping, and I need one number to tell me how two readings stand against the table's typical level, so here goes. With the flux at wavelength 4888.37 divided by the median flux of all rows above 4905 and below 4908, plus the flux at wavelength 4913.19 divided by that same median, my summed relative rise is 2.11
